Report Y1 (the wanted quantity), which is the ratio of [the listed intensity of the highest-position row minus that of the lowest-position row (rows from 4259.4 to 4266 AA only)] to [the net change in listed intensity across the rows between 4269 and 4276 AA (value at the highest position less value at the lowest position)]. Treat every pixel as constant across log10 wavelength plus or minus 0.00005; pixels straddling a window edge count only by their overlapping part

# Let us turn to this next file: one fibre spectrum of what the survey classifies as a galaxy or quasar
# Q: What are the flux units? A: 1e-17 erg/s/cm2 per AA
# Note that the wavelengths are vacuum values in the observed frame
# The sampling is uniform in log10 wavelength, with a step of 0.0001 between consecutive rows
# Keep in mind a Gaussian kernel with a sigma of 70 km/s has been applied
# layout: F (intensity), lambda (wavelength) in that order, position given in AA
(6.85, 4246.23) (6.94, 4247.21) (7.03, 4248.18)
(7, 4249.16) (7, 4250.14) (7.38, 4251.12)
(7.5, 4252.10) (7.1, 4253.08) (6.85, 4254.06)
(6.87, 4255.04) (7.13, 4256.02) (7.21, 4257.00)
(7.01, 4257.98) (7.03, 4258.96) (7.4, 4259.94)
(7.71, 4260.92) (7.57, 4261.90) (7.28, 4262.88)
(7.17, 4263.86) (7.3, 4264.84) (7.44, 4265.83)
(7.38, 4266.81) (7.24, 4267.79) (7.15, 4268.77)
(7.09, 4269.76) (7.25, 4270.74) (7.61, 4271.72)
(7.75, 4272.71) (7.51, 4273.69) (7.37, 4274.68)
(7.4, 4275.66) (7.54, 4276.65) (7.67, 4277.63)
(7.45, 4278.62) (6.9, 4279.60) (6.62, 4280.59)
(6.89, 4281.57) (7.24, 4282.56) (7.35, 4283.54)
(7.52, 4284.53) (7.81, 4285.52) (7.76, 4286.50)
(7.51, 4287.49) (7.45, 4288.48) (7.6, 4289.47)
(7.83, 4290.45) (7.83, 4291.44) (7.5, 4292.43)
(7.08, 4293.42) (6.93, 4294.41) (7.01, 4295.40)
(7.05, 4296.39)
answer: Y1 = 0.1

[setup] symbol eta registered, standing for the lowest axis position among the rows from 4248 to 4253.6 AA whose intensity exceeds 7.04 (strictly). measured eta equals 4251.12 AA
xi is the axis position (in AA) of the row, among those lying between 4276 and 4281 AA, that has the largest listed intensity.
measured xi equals 4277.63 AA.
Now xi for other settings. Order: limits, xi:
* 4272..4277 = 4272.71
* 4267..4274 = 4272.71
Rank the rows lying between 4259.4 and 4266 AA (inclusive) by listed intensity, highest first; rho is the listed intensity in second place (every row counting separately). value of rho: 7.57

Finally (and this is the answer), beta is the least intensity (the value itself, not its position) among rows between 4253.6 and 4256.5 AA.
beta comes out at 6.85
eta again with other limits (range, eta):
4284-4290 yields 4284.53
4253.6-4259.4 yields 4256.02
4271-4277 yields 4271.72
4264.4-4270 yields 4264.84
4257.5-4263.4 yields 4259.94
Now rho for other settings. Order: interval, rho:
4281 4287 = 7.76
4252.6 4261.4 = 7.4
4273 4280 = 7.54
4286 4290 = 7.6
